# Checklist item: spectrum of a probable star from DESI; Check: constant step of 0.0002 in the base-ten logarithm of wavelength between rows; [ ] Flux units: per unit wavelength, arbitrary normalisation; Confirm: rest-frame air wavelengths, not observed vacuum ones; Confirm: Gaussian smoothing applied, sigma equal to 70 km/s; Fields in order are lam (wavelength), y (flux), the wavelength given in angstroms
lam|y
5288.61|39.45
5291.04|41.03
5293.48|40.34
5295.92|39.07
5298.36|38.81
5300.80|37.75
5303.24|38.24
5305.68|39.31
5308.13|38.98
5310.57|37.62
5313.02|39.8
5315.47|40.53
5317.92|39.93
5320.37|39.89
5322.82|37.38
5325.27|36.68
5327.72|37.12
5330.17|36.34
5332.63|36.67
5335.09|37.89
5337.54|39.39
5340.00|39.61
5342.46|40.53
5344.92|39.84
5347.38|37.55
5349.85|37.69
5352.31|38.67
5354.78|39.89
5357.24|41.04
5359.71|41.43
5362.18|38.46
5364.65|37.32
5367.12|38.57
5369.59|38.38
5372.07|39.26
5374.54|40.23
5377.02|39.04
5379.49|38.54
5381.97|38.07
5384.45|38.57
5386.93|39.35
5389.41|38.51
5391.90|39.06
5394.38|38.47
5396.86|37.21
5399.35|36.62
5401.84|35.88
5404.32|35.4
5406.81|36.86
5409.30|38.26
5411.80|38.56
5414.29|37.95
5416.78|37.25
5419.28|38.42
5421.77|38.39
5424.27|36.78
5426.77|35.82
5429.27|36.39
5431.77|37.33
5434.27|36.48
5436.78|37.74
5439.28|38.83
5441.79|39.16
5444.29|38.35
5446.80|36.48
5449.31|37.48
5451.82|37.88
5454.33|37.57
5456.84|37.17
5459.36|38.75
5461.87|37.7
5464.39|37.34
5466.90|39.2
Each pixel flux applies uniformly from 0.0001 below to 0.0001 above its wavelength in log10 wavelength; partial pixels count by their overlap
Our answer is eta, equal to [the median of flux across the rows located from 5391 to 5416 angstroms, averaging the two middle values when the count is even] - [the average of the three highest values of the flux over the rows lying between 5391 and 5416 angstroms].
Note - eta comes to -1.1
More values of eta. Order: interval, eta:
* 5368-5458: -1.6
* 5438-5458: -1.1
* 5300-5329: -1.5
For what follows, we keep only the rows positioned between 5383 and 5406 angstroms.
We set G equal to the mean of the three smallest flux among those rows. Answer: 36.0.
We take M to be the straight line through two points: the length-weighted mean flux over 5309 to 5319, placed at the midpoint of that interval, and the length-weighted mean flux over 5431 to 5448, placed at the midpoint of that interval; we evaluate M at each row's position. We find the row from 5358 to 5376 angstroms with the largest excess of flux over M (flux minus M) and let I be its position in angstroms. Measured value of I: 5359.71 angstroms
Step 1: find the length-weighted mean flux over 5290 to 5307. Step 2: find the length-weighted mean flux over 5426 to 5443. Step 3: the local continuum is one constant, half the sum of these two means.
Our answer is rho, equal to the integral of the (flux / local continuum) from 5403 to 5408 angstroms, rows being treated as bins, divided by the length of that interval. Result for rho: 0.944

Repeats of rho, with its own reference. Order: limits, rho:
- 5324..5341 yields 0.983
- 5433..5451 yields 0.986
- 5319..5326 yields 0.995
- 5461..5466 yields 0.983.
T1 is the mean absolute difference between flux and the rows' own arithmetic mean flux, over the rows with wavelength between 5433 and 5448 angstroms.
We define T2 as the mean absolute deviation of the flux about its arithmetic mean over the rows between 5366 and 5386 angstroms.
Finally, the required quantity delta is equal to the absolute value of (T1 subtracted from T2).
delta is 0.4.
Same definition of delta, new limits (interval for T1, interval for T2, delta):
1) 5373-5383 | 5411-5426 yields 0.1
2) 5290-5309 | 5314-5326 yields 0.7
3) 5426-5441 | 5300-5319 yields 0.0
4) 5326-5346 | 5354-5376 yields 0.3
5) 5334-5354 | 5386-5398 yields 0.4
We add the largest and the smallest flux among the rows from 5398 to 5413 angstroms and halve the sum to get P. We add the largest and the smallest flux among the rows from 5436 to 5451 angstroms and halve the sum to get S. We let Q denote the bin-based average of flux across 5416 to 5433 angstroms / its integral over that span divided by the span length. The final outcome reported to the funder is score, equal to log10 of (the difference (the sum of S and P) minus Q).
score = 1.58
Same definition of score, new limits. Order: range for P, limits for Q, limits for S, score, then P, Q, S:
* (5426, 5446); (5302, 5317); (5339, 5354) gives 1.57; 37.5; 39.1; 39.0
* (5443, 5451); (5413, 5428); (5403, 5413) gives 1.57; 37.4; 37.5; 37.0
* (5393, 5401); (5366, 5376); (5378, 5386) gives 1.57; 37.5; 39.1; 38.3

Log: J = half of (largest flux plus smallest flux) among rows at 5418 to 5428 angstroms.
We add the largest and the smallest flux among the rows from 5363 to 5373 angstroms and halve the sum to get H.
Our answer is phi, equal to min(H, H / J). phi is 1.03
